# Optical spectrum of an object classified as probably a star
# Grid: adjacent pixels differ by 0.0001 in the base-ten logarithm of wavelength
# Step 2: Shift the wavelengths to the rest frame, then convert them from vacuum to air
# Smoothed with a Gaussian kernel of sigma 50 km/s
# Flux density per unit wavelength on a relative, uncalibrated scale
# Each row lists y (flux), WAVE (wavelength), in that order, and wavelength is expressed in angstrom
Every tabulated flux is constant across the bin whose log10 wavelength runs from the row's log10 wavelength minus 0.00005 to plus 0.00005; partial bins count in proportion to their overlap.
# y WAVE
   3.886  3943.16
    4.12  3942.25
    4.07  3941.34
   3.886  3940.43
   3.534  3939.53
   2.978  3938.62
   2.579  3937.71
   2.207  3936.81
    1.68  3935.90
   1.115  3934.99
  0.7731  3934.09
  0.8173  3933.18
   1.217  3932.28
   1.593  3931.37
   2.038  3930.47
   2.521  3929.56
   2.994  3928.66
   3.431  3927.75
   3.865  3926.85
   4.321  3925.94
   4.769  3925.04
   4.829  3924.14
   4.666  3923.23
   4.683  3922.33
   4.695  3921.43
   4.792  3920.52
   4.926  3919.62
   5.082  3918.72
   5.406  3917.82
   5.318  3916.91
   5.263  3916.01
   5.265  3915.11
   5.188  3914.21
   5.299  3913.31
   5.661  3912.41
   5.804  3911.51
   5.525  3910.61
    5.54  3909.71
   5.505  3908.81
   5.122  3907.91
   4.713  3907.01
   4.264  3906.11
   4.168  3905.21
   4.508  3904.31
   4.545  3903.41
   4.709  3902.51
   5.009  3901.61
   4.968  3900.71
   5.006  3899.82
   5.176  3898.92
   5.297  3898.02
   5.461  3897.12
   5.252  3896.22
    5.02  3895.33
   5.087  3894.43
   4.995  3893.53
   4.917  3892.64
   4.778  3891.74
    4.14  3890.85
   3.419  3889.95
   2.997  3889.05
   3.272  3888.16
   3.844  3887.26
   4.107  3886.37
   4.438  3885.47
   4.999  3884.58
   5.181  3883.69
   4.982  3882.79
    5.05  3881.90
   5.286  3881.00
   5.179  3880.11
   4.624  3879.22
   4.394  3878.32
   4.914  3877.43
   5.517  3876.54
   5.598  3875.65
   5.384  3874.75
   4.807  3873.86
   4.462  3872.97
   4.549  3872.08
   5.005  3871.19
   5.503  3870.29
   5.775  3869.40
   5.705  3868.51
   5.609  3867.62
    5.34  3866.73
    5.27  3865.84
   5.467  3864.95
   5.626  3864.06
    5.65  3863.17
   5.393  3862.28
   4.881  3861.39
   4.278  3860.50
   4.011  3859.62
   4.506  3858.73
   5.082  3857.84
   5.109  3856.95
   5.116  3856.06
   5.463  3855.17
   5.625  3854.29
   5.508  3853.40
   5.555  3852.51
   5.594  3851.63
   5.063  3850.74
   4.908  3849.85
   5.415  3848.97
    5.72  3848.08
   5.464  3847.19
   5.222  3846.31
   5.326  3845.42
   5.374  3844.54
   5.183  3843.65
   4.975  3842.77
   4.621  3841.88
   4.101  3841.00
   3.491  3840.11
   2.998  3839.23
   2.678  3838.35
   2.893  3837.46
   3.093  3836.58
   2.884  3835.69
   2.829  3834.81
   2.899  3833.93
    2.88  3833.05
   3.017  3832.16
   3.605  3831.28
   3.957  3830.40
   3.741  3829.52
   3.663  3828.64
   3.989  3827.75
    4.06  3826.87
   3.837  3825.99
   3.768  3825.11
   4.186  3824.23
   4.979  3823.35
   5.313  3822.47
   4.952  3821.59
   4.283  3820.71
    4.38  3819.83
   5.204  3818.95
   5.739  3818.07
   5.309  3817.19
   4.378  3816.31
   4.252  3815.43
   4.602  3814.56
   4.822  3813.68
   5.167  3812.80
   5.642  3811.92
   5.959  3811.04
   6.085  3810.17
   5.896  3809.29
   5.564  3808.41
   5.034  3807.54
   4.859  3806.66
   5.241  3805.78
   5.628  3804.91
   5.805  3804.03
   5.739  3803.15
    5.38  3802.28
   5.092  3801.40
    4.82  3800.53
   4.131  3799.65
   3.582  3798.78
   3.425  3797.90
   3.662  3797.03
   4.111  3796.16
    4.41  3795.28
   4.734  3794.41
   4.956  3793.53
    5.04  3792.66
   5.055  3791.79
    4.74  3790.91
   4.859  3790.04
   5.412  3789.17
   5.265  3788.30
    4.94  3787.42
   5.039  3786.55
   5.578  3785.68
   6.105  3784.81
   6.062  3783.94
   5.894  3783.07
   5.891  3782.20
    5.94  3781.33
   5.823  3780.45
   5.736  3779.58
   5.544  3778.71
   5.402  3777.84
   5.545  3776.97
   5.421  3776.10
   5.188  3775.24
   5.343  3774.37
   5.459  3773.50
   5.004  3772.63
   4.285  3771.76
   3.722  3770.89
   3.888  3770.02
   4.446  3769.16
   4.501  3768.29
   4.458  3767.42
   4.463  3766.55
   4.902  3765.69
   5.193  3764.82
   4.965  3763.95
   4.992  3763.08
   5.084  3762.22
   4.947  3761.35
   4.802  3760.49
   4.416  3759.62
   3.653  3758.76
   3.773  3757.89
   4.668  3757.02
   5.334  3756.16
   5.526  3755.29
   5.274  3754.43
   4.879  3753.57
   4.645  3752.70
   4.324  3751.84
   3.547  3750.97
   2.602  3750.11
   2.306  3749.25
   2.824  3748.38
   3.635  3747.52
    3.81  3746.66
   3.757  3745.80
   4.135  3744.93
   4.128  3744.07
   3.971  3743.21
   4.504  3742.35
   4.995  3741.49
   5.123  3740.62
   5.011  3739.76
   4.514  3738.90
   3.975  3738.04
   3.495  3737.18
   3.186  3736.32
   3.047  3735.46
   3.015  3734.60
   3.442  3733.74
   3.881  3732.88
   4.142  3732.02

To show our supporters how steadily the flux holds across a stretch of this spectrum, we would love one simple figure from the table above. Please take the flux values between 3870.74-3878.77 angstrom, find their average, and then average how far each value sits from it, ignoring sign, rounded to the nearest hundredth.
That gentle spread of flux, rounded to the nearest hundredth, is 0.37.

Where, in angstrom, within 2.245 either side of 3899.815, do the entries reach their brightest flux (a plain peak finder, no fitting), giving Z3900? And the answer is 3898.02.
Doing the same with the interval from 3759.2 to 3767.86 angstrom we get 3764.82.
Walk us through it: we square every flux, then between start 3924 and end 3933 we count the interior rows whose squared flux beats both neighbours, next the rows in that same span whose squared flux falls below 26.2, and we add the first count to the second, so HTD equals 10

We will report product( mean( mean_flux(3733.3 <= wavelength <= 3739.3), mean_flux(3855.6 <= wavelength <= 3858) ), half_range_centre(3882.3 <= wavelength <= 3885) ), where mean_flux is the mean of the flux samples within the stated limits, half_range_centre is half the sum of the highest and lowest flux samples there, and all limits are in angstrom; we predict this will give 21.9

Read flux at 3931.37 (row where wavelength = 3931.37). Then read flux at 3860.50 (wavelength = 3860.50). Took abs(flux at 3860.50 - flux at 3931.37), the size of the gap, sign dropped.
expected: 2.7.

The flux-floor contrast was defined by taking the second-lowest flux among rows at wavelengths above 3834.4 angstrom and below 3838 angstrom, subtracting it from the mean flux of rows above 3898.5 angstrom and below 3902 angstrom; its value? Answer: 2.2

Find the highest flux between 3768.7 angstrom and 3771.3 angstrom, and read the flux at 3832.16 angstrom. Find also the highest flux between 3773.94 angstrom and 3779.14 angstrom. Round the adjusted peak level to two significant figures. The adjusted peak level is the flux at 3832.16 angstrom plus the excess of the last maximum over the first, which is 4.1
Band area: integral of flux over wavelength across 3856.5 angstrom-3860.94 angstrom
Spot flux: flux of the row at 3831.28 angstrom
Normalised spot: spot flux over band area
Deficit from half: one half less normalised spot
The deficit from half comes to 0.32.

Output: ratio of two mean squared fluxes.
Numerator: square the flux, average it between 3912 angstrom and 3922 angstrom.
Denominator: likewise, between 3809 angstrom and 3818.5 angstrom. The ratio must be 0.96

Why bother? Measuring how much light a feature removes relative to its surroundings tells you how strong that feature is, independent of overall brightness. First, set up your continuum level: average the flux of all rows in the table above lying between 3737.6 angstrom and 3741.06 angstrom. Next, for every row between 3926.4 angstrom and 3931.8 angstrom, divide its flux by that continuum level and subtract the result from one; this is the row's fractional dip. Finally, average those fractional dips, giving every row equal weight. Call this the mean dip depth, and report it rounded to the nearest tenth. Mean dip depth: 0.4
